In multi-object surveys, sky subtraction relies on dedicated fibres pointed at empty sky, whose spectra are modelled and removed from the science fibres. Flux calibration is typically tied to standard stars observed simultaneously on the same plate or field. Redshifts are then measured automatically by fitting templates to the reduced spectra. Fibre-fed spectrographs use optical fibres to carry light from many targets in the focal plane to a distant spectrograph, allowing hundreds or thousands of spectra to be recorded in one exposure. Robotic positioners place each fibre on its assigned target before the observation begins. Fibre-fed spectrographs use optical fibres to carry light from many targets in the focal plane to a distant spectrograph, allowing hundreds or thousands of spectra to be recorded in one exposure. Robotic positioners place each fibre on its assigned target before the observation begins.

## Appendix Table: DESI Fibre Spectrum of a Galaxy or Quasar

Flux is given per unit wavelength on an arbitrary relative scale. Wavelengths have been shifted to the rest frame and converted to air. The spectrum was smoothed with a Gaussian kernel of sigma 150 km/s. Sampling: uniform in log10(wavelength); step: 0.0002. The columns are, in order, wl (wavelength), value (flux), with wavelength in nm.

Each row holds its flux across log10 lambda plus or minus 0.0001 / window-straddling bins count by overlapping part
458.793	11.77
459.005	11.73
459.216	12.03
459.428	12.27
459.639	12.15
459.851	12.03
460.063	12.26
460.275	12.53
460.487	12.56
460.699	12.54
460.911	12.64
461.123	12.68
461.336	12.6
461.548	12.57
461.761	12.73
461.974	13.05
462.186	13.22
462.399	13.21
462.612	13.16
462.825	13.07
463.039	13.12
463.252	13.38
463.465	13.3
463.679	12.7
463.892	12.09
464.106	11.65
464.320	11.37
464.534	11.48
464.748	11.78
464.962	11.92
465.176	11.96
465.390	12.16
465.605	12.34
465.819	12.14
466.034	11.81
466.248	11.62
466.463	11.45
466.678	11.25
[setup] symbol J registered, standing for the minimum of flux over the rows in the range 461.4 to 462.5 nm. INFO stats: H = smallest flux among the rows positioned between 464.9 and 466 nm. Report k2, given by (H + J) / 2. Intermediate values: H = 11.92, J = 12.57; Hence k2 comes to 12.2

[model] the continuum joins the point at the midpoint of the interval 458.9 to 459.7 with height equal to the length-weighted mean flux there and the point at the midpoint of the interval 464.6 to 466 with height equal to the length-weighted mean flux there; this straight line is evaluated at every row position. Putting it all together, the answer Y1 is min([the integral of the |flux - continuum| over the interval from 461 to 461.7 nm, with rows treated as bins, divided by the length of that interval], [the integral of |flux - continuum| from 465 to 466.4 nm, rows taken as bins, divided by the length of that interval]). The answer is 0.21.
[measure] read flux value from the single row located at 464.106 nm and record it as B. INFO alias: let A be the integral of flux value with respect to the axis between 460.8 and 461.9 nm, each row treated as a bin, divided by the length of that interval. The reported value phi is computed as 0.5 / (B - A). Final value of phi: 0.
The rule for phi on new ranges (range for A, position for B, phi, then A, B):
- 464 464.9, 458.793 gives 3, 11.6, 11.77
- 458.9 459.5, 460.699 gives 1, 12.0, 12.54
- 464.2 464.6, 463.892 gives 1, 11.4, 12.09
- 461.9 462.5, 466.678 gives 0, 13.2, 11.25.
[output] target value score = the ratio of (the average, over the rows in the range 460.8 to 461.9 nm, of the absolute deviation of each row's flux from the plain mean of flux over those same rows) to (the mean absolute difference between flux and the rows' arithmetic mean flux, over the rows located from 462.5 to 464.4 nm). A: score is 0.1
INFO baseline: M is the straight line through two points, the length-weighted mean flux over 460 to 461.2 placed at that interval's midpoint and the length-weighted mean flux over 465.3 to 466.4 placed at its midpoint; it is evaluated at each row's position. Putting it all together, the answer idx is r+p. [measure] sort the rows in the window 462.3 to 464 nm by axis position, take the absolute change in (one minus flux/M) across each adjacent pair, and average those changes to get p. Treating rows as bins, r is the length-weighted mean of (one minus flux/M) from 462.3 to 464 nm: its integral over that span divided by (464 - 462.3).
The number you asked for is -0.040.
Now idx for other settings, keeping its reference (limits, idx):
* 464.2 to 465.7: 0.034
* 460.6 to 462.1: -0.008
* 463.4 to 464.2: 0.027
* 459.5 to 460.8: 0.031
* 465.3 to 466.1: 0.009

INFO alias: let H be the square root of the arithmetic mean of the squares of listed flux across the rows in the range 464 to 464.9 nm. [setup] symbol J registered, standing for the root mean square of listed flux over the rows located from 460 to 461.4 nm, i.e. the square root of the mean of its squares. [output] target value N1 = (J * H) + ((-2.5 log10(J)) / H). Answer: 145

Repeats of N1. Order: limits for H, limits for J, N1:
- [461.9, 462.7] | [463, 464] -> 170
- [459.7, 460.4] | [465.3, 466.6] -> 146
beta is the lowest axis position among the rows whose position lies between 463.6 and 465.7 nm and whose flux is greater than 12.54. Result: 463.679 nm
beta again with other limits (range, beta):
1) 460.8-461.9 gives 460.911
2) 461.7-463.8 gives 461.761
